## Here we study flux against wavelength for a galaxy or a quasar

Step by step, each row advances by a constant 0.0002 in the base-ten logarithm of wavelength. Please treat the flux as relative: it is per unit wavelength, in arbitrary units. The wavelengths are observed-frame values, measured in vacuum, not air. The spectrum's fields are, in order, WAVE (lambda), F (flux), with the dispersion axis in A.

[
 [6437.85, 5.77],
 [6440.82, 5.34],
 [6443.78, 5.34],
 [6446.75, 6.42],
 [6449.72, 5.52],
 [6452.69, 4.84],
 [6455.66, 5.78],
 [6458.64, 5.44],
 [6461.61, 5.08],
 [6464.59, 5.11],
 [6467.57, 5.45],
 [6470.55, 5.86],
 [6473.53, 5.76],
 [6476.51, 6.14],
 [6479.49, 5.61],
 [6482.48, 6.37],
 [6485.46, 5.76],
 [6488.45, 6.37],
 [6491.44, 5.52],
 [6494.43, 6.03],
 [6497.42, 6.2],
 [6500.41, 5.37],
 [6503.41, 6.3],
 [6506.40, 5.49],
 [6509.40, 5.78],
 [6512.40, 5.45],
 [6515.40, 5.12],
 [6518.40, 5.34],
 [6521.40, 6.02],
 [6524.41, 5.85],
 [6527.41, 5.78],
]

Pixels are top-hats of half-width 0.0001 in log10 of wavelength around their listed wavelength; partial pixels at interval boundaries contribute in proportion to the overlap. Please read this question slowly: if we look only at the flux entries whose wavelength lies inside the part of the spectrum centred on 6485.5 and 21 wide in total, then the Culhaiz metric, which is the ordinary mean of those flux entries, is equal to 5.97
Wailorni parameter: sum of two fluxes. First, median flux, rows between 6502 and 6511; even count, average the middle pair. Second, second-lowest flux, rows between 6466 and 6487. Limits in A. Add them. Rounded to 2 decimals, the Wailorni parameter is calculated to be 11.39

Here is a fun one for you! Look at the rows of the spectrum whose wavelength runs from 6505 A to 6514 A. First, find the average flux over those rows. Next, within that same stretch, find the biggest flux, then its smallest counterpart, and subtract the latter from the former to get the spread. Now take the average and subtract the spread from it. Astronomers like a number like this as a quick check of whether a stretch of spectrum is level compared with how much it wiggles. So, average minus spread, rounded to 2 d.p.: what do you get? 5.24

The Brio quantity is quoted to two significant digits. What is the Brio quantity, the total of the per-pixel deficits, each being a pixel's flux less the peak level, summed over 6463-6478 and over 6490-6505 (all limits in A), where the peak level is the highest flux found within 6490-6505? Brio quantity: -5.3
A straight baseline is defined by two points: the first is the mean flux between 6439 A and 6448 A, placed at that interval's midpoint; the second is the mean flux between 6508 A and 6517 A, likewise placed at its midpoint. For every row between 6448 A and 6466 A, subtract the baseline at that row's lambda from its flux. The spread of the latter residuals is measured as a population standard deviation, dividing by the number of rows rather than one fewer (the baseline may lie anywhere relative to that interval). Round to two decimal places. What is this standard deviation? 0.31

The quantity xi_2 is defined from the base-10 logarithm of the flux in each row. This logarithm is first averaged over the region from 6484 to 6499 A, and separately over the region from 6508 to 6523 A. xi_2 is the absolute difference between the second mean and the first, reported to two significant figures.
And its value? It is 0.033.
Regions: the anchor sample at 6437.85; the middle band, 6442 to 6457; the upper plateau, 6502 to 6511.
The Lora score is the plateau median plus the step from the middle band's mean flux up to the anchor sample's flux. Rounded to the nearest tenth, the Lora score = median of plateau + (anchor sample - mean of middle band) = 6.0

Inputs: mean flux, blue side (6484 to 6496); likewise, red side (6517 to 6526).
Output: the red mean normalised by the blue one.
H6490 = 0.97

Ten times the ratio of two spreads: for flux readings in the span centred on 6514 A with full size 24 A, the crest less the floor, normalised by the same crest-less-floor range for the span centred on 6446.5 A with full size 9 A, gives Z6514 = 10.9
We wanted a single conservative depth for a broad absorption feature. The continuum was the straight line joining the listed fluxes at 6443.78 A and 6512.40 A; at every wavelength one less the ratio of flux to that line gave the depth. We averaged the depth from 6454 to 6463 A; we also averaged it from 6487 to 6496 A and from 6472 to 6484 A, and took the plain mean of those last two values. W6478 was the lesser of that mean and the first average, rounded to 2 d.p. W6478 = -0.10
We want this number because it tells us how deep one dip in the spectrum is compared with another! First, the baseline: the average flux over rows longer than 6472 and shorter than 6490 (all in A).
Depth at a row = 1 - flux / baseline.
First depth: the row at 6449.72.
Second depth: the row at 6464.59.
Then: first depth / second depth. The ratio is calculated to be 1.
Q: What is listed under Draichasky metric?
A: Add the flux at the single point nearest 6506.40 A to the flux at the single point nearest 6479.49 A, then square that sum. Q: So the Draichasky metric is 123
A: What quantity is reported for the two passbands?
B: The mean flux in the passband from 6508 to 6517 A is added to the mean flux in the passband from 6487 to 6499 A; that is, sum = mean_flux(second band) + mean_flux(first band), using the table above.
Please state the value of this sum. 11.5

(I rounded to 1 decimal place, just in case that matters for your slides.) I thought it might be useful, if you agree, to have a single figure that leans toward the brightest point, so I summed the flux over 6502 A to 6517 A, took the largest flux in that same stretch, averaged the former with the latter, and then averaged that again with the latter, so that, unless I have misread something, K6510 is 11.8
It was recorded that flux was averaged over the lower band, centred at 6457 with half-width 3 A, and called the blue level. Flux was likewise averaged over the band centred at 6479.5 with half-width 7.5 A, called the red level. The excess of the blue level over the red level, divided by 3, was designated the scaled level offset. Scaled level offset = -0.11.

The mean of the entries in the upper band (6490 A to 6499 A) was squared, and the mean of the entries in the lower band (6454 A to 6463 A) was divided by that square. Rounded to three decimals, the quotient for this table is 0.155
